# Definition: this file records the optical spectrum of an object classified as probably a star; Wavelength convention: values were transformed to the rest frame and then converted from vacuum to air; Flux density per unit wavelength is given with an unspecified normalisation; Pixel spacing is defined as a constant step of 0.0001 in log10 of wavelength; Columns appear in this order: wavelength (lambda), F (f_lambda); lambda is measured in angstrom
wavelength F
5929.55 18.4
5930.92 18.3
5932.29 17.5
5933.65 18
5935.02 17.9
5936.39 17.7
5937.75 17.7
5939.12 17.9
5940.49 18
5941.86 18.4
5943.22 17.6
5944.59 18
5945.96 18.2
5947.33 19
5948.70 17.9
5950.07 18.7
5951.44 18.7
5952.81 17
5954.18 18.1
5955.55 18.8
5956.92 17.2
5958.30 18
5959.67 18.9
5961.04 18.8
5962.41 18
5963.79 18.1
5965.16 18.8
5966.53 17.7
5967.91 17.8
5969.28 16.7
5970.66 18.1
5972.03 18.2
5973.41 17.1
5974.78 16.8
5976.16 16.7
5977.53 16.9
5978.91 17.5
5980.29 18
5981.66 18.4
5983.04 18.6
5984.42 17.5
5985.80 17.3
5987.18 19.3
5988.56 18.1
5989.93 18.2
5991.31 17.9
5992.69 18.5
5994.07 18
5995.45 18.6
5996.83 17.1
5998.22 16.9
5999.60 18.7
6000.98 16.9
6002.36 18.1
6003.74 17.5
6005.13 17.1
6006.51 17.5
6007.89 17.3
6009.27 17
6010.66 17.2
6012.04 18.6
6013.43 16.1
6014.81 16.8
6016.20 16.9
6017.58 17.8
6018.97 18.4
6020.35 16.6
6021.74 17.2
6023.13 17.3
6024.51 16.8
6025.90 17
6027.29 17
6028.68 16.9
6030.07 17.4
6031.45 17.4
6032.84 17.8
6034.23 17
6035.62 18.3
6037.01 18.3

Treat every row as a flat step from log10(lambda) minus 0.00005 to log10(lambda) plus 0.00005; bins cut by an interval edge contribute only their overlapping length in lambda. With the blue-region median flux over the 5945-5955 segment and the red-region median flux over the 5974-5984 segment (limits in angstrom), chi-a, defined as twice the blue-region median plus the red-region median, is 53.9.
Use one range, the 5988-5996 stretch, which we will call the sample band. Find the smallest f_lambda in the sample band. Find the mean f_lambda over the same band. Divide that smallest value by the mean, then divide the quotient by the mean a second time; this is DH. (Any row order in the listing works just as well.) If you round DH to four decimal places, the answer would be 0.0539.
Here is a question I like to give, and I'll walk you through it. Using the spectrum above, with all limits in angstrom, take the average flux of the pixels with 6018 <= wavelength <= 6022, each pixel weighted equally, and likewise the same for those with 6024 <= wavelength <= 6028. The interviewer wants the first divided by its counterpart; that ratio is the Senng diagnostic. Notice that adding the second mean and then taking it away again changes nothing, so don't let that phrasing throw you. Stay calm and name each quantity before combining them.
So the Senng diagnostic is 1.03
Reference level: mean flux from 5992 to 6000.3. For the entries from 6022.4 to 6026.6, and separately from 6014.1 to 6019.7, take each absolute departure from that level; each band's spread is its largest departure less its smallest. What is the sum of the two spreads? 1.5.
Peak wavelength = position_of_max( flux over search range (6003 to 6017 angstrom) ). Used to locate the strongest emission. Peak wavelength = 6012.04 angstrom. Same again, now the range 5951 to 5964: 5959.67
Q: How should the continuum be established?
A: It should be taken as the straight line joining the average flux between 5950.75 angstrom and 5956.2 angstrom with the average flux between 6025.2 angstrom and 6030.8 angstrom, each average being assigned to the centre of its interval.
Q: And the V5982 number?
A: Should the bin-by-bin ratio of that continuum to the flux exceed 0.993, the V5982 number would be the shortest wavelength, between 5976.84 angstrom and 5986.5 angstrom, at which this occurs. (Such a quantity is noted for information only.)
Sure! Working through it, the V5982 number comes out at 5977.53 angstrom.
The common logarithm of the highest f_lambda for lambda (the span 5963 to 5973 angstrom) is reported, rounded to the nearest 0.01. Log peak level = 1.27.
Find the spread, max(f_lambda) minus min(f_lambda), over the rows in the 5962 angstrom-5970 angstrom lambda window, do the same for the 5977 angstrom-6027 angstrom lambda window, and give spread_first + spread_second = 5.3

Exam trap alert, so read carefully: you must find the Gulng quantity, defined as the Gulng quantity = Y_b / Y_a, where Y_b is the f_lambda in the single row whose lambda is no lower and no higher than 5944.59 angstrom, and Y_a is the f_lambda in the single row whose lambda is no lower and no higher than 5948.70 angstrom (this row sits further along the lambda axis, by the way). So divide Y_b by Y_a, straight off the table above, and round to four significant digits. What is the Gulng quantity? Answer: 1.006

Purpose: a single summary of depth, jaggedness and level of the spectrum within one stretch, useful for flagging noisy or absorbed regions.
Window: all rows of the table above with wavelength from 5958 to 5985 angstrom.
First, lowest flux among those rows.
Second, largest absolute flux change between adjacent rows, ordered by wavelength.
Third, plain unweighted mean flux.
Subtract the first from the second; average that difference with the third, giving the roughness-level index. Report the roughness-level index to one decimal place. 1.3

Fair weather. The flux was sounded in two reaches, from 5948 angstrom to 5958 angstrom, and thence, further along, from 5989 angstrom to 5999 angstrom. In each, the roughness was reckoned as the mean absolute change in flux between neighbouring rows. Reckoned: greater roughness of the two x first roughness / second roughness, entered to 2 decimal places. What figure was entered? 1.57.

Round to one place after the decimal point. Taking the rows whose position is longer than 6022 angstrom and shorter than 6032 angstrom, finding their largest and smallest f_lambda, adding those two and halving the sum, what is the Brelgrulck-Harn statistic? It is 17.1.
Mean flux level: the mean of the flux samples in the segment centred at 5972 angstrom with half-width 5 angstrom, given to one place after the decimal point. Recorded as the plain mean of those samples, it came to 17.3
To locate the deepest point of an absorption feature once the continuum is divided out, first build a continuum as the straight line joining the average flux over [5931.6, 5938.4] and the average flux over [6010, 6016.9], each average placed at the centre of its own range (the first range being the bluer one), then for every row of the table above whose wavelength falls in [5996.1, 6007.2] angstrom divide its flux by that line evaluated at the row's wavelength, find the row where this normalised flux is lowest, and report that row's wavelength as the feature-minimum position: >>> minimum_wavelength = 5998.22 angstrom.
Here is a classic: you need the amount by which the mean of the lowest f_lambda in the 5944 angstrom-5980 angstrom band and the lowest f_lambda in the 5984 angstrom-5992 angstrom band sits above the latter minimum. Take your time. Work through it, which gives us -0.30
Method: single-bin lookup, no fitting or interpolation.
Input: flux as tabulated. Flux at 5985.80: 17.3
